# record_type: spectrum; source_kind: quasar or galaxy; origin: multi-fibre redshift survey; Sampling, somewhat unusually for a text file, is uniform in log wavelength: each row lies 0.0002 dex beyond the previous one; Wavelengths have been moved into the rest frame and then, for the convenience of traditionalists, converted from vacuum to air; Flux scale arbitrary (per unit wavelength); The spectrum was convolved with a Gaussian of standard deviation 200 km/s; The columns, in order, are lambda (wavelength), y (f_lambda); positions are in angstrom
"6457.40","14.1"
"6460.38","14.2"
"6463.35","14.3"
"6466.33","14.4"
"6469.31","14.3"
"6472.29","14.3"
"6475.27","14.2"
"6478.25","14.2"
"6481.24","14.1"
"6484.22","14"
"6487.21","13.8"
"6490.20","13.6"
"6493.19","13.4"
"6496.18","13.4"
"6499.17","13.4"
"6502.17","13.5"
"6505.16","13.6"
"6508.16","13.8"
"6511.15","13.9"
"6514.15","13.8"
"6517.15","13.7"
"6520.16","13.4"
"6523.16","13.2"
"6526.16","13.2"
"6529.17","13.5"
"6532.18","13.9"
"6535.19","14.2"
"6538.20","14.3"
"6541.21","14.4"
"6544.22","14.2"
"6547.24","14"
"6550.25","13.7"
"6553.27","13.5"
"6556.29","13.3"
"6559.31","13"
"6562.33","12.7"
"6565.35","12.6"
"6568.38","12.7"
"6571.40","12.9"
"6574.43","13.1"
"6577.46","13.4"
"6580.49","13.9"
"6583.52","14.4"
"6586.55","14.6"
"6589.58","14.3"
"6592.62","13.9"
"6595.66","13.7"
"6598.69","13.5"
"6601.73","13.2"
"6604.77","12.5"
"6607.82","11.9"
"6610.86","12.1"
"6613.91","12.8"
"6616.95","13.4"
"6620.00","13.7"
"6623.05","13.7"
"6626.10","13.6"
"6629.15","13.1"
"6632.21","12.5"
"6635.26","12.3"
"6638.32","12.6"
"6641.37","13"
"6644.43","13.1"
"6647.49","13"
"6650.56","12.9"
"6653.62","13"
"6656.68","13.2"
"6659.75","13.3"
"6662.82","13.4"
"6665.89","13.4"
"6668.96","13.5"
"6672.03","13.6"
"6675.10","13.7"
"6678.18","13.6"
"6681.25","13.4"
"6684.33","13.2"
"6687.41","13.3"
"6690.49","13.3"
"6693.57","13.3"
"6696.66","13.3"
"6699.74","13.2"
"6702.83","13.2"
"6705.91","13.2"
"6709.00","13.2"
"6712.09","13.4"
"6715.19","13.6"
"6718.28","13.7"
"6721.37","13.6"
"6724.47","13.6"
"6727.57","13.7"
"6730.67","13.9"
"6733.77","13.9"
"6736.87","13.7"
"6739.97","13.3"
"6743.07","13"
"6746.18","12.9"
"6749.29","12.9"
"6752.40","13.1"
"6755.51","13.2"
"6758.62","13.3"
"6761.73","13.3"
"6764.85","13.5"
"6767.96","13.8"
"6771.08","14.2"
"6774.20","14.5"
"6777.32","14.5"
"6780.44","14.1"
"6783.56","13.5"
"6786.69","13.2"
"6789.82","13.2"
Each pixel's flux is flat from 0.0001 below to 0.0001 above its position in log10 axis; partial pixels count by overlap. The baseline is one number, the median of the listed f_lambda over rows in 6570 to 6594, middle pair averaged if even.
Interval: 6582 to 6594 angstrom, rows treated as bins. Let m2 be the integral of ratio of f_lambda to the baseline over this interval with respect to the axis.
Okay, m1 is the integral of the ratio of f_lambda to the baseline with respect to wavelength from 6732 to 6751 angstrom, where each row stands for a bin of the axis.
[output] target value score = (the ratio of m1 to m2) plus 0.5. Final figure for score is 2.0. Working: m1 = 18.2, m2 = 12.4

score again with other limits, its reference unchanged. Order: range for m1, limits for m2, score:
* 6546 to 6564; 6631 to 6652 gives 1.4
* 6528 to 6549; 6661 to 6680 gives 1.6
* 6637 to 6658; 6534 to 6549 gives 1.8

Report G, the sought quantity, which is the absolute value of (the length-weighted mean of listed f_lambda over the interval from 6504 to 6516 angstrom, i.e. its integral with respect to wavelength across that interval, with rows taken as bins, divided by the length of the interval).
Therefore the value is 13.78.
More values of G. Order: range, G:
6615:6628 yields 13.57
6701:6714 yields 13.25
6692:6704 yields 13.25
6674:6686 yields 13.46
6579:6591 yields 14.31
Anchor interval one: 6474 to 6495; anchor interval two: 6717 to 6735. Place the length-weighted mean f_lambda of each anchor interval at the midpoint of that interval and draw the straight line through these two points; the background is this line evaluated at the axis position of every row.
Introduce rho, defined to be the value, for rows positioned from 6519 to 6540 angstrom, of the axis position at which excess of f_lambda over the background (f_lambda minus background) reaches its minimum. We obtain 6523.16 angstrom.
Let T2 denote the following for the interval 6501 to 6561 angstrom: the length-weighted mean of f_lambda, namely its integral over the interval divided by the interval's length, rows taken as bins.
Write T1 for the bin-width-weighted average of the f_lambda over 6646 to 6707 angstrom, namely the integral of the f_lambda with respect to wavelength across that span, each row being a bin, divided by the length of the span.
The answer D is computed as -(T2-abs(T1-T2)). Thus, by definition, -13.3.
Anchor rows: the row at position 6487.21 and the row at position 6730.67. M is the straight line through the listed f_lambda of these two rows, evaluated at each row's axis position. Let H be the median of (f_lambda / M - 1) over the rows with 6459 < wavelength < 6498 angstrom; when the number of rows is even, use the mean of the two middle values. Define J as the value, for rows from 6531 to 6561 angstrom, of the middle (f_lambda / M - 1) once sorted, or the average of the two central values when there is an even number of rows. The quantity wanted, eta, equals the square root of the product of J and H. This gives 0.016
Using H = 0.029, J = 0.01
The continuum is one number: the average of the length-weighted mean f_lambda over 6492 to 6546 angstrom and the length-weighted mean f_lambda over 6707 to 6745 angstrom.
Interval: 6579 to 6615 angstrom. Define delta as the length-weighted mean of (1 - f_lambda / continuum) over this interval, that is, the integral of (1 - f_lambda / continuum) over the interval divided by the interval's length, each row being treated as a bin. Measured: 0.016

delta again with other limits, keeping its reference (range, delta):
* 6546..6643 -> 0.029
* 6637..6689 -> 0.028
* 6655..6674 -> 0.016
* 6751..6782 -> -0.009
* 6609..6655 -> 0.048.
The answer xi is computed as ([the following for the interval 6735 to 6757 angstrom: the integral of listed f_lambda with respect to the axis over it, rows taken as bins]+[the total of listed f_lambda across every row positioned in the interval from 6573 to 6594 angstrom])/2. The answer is 194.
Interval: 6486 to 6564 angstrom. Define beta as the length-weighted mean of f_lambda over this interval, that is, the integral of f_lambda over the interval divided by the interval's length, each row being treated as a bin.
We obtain 13.6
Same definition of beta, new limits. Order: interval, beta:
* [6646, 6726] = 13.3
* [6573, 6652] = 13.2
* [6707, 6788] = 13.6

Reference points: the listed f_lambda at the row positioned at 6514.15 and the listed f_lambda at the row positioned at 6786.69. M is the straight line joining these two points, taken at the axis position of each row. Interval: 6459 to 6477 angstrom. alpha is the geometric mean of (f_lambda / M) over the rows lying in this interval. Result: 1.03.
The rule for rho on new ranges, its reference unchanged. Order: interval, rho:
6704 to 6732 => 6705.91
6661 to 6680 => 6662.82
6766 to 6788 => 6786.69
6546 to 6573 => 6565.35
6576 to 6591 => 6577.46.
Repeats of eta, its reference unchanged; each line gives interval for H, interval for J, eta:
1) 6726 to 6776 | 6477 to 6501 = 0.016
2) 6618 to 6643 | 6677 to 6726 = 0.050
